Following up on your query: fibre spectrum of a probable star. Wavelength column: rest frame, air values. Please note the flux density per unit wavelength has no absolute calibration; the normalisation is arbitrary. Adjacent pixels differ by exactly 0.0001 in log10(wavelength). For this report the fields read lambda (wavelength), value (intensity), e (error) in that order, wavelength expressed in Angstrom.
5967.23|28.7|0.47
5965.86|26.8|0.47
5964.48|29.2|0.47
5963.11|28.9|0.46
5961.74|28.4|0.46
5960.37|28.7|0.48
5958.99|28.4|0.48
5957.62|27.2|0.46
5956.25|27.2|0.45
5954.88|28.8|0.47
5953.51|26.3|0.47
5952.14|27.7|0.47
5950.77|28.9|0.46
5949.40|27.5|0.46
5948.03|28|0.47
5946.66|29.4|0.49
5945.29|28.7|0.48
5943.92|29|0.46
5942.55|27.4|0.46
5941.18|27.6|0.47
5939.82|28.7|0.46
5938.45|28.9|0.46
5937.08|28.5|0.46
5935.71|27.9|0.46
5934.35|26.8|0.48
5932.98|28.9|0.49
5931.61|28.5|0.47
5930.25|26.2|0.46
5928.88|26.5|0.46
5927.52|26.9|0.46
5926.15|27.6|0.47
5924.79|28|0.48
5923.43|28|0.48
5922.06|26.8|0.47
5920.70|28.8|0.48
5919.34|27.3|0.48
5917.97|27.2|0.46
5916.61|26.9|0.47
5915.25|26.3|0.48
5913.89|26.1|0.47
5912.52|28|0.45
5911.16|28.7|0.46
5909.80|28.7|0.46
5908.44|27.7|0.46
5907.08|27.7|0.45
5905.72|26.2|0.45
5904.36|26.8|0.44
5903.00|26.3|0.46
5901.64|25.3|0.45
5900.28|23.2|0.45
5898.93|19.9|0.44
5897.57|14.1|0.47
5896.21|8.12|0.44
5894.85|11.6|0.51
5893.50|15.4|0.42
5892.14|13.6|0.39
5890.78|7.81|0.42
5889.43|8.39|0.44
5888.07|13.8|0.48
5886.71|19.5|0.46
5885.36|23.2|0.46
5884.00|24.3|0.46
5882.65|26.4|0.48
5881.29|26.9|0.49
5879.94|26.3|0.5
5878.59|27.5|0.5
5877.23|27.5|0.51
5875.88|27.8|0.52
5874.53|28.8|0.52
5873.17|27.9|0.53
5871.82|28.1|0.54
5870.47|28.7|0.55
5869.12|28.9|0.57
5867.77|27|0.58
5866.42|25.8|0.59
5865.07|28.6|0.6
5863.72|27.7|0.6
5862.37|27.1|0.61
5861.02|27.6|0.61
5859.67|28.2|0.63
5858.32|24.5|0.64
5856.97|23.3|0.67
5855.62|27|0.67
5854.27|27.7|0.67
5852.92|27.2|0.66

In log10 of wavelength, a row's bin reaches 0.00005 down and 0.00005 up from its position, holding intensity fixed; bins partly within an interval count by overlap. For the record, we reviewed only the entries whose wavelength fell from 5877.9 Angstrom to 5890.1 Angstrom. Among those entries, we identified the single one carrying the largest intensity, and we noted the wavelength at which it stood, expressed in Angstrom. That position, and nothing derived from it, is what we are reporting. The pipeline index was 5878.59 Angstrom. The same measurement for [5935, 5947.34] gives 5946.66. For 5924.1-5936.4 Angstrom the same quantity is 5932.98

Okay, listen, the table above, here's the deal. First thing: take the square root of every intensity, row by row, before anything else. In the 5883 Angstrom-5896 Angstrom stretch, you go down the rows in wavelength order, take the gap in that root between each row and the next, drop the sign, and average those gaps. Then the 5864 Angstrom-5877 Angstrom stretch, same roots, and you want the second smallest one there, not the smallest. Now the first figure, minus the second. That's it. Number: -4.72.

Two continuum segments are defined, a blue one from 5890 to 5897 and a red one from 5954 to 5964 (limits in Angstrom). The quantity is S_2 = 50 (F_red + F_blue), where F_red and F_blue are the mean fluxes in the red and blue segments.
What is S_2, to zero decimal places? 1977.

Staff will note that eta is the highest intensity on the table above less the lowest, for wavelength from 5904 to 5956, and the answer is 3.3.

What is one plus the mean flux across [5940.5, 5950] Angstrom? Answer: 29.2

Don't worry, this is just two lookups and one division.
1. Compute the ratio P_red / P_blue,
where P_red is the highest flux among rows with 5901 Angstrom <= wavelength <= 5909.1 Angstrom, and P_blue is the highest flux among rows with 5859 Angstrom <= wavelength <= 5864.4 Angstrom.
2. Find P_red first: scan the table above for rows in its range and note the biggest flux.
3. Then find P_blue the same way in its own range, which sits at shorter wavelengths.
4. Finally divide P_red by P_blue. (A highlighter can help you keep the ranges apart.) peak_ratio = 0.98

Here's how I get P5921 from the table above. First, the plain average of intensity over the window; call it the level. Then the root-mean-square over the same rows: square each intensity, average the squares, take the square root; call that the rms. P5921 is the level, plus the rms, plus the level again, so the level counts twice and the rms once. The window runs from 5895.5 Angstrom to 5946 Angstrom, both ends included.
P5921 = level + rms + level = 79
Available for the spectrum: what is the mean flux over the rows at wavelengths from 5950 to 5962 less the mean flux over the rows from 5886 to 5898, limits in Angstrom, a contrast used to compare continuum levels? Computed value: 15.5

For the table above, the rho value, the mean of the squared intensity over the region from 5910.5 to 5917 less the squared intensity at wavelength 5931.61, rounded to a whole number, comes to -71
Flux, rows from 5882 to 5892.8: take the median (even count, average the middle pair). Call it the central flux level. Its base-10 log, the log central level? 1.22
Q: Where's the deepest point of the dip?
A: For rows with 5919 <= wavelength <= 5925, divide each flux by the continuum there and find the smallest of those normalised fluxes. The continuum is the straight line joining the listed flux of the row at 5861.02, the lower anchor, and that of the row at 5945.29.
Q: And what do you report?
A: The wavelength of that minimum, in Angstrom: 5922.06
